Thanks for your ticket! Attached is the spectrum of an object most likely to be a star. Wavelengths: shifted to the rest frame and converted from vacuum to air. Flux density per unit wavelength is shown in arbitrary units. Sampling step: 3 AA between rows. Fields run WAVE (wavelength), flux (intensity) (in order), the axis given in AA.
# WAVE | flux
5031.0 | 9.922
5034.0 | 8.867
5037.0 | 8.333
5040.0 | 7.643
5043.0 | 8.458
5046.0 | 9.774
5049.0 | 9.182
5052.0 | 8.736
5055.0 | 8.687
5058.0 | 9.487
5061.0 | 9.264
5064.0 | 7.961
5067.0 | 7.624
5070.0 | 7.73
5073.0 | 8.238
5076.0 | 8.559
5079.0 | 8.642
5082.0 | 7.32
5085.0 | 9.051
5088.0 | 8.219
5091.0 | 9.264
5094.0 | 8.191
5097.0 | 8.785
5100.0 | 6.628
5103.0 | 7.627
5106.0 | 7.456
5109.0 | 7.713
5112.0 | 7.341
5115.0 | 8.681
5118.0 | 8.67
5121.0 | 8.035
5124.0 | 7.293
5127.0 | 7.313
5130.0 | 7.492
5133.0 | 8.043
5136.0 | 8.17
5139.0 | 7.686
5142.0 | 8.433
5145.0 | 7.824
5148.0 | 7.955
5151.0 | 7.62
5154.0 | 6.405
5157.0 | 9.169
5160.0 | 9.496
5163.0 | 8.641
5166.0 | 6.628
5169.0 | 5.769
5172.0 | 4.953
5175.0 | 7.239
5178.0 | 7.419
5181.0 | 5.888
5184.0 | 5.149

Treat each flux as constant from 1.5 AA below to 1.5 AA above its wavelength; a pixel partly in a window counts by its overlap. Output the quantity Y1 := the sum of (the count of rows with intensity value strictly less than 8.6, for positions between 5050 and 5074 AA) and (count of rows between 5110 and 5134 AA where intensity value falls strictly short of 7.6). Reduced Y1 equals 8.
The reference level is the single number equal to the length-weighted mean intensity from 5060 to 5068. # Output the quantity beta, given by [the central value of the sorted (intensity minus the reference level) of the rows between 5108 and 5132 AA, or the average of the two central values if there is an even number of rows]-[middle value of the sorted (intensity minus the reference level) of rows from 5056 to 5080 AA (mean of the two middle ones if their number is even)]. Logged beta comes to -0.8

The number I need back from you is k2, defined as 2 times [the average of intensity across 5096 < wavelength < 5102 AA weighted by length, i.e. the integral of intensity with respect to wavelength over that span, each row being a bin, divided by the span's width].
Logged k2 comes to 15.2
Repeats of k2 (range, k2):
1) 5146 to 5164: 16.4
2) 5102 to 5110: 15.2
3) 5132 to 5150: 16.0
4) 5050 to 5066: 17.6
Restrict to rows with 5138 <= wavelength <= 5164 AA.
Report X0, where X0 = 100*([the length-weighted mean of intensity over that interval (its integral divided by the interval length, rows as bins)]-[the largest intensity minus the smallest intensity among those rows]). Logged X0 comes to 504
